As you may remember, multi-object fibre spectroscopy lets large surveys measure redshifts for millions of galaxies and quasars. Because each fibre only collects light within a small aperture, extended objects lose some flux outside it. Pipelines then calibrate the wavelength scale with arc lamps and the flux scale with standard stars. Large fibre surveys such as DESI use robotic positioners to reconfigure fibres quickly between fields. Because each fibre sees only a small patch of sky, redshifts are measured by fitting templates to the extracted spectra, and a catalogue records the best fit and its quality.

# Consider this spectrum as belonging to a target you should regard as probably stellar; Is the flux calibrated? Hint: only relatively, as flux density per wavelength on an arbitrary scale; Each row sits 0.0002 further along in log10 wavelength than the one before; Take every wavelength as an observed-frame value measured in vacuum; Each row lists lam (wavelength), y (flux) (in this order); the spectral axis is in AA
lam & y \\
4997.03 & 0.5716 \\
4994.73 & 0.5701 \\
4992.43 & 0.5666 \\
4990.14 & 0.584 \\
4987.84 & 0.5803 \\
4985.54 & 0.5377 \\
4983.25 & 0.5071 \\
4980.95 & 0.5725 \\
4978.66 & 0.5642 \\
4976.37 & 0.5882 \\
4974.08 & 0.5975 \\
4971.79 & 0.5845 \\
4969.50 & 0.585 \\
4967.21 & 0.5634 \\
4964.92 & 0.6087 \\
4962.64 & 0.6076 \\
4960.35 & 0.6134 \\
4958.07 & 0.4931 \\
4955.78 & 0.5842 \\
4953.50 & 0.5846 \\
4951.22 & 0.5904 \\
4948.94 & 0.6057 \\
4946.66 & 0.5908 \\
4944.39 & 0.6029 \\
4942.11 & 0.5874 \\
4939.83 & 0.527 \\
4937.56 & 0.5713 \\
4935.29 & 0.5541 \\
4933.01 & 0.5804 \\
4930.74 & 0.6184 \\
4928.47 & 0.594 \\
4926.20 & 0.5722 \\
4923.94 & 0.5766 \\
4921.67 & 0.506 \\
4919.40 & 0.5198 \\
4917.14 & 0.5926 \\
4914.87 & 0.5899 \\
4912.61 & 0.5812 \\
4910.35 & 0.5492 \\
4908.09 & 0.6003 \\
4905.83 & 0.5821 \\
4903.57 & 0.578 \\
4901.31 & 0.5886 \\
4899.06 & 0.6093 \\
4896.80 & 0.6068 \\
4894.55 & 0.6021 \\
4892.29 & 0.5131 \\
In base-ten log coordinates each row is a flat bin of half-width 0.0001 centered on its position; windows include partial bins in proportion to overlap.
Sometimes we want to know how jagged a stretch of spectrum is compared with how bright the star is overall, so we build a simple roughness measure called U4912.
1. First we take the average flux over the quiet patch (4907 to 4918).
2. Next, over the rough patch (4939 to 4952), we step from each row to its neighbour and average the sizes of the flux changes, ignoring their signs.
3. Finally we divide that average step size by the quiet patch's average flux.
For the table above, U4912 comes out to 0.041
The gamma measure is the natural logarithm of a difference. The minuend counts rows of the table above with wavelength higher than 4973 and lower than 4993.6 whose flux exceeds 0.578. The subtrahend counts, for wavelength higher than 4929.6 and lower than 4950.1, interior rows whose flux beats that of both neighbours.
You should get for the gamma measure 0.69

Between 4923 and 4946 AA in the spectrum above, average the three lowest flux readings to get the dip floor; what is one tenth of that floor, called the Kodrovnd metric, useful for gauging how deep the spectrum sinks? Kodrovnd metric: 0.0551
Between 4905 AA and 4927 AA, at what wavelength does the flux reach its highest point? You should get 4908.09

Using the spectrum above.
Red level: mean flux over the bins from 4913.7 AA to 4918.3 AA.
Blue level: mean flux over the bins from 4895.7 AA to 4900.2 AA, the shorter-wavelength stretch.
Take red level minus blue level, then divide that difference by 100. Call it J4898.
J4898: -0.0002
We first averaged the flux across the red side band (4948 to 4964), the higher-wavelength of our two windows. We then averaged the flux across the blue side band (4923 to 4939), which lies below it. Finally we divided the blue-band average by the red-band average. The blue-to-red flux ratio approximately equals 1.00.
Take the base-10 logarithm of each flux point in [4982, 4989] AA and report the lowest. -0.295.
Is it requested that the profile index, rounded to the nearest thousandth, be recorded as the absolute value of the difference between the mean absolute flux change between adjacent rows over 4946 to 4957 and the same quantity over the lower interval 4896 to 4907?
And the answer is 0.000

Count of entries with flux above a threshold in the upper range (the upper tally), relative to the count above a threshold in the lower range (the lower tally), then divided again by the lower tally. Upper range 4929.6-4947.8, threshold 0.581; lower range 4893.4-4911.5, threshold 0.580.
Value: 0.11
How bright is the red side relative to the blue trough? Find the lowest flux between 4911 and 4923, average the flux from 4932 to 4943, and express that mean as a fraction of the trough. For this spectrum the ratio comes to 1.11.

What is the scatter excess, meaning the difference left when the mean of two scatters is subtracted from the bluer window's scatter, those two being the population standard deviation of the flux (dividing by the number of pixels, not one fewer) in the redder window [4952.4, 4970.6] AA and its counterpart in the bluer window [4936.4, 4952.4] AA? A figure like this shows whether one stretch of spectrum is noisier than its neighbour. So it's -0.0058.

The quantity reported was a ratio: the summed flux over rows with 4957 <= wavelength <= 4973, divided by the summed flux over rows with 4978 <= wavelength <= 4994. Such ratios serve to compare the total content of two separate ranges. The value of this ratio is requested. 1.04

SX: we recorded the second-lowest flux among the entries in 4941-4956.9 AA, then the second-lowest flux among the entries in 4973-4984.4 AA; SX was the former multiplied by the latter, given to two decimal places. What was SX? 0.33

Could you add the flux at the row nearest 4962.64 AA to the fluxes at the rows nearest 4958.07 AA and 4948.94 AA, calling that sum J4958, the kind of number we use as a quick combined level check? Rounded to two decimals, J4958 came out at 1.71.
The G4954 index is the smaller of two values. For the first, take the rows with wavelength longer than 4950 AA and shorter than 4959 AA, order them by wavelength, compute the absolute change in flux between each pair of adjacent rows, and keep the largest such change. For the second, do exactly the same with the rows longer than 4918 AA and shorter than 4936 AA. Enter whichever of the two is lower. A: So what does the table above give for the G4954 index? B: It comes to 0.07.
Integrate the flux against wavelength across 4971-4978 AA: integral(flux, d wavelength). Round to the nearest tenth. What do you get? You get 4.1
